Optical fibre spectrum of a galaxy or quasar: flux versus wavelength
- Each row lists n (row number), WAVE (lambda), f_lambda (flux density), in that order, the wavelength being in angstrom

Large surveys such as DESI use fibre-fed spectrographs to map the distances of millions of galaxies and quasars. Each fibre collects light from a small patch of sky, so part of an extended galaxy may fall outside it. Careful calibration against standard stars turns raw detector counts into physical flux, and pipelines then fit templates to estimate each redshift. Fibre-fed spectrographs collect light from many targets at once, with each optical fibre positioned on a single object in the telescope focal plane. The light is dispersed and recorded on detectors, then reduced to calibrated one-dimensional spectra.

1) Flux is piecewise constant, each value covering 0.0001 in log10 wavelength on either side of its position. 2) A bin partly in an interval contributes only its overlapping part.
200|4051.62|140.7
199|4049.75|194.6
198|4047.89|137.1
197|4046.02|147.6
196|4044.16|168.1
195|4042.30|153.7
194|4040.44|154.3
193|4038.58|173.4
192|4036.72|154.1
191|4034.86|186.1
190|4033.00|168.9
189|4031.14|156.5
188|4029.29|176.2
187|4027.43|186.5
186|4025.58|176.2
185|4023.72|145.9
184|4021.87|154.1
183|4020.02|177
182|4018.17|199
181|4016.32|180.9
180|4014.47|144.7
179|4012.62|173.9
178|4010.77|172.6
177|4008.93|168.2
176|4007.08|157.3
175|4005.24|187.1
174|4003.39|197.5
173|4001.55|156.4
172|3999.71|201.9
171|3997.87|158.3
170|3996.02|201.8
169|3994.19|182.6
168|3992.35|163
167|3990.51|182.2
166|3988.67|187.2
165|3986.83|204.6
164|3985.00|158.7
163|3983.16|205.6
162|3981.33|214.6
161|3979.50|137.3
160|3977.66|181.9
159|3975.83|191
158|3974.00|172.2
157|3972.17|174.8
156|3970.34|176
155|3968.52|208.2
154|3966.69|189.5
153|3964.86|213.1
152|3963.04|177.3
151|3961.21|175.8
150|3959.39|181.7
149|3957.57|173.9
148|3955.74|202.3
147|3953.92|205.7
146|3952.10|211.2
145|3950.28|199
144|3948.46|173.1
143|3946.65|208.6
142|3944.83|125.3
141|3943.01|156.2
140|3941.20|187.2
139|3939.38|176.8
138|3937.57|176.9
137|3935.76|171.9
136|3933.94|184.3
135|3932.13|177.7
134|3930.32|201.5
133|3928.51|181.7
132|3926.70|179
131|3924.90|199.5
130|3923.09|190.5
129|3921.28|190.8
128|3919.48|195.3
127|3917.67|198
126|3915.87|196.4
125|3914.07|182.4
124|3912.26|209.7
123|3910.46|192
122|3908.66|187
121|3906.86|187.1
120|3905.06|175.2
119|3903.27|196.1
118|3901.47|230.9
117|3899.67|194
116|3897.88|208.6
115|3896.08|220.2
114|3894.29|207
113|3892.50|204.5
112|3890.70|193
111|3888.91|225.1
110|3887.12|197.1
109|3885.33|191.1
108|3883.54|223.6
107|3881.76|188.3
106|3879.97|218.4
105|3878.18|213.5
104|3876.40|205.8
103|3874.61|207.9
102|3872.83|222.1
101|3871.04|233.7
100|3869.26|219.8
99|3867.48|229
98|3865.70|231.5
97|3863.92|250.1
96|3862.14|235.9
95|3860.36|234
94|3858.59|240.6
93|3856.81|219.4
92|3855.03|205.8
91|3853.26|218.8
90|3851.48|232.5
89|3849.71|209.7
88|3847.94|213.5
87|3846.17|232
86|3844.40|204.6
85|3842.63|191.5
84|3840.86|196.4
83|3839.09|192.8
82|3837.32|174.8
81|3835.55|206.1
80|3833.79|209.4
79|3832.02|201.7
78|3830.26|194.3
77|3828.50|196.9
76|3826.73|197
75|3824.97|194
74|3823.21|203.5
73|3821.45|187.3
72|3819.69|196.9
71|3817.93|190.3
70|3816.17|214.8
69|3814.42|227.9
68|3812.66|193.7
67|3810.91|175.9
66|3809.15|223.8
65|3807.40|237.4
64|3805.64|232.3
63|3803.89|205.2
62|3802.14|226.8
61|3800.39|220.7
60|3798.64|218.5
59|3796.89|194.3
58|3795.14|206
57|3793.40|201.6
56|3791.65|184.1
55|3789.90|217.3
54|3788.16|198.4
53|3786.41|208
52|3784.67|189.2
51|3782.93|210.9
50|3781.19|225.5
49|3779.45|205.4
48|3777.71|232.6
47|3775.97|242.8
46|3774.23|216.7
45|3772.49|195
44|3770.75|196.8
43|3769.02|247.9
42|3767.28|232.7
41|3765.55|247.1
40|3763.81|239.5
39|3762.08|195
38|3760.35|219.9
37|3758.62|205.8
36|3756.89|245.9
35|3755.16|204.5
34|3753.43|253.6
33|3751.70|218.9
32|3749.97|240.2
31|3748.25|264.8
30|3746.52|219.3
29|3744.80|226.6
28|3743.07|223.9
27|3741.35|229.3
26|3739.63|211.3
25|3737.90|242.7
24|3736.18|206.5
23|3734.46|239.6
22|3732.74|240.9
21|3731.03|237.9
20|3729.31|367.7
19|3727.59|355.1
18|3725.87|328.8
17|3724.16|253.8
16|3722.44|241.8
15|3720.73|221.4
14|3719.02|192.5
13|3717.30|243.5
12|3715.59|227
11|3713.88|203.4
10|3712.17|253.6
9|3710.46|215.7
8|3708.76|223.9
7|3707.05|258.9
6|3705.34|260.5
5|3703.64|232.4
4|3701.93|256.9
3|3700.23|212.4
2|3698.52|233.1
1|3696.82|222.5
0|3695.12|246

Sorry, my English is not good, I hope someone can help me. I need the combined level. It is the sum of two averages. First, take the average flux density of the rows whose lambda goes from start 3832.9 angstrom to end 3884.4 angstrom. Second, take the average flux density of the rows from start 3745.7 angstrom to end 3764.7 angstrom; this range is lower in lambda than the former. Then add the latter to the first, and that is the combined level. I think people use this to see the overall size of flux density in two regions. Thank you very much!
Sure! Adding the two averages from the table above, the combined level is 444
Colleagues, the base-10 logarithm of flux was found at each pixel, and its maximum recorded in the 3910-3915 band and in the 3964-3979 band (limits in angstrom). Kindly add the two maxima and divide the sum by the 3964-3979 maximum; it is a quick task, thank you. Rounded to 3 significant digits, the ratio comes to 2.00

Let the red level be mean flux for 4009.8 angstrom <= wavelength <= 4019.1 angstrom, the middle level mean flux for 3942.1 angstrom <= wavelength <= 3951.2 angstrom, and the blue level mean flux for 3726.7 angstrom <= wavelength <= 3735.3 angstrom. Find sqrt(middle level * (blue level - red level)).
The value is 140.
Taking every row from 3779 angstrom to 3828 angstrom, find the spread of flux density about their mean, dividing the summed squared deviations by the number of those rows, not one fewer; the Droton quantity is 15.6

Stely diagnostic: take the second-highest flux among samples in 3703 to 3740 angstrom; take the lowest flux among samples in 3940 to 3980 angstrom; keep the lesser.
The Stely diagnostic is 125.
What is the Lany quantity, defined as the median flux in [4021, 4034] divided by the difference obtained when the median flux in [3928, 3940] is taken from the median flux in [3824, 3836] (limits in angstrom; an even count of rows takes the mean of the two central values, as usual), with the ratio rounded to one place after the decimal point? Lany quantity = 8.8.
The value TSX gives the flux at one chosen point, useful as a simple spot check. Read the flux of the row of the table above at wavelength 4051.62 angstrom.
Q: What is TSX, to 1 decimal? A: 140.7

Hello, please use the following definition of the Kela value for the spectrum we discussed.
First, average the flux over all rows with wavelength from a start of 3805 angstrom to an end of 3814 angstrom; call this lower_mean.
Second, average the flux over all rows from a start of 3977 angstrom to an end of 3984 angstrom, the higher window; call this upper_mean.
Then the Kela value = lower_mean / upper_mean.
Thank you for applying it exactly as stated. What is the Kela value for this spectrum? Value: 1.15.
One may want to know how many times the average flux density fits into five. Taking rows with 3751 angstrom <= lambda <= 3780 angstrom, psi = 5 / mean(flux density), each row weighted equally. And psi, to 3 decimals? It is 0.022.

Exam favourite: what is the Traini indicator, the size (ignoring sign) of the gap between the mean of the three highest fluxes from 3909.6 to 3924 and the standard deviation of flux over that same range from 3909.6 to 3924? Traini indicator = 194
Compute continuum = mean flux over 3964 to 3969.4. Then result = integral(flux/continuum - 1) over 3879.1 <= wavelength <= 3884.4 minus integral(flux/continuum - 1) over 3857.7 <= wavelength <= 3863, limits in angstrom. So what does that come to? -0.70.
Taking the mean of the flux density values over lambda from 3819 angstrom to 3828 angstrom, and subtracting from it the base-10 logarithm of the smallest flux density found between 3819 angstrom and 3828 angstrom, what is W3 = 193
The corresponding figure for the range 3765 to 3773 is 222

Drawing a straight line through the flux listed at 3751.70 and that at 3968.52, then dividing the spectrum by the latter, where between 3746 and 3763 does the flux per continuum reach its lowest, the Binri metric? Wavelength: 3762.08 angstrom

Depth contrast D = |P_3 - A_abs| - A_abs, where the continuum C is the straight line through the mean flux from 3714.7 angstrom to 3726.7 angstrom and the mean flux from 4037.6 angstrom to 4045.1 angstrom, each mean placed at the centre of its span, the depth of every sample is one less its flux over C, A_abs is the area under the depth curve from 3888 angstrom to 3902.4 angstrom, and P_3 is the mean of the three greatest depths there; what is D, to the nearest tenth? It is 1.6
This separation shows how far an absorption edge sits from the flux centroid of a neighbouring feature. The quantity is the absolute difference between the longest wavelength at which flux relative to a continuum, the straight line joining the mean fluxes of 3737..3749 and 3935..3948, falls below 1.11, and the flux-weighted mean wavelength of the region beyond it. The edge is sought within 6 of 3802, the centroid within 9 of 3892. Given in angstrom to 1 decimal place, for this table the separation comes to 85.9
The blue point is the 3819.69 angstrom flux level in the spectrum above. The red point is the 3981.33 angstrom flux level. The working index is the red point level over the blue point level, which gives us 1.09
